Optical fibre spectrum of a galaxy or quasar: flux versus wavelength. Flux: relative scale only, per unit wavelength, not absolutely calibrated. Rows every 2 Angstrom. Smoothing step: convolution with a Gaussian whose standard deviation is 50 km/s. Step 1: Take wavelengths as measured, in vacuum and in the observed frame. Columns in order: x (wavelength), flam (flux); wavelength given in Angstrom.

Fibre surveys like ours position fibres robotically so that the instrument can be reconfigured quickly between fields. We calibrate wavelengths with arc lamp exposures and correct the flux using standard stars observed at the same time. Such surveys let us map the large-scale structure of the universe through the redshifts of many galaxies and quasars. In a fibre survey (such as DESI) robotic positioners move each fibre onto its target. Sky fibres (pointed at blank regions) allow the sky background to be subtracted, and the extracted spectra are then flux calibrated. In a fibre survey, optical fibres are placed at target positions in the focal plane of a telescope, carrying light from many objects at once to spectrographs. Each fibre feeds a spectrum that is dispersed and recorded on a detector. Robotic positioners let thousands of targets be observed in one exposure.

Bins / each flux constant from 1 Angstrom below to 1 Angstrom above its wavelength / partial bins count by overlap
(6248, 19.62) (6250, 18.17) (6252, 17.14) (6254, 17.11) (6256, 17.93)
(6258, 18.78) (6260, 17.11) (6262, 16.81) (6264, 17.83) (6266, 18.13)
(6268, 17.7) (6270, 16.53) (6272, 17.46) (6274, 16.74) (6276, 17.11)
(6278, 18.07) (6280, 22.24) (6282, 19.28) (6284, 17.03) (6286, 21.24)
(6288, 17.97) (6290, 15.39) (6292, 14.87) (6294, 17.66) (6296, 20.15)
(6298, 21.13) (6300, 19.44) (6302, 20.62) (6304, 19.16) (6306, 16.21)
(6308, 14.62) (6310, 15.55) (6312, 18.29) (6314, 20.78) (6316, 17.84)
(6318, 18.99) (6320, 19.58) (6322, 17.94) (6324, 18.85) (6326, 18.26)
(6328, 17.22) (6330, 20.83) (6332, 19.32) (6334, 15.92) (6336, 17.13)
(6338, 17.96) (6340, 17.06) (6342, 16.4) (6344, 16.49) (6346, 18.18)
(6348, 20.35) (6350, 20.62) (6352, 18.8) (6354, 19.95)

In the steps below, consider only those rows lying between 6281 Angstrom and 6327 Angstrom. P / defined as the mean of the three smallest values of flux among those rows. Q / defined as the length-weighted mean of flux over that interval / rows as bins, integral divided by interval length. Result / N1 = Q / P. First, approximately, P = 15.0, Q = 18.30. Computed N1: 1.22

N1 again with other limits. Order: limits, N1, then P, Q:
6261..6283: 1.08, 16.7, 17.99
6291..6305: 1.10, 17.2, 19.00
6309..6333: 1.10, 16.9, 18.62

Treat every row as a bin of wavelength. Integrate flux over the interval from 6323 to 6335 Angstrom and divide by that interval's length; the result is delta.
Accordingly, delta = 18.4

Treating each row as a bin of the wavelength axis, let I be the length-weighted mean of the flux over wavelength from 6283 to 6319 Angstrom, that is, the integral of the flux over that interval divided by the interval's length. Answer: 18.2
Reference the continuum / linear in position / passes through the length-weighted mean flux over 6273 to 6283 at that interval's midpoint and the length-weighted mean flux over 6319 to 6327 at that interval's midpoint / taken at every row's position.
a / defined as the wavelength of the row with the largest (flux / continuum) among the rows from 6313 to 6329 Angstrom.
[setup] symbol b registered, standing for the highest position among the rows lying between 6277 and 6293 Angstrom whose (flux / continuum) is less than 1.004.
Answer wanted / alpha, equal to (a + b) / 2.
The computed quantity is 6303 Angstrom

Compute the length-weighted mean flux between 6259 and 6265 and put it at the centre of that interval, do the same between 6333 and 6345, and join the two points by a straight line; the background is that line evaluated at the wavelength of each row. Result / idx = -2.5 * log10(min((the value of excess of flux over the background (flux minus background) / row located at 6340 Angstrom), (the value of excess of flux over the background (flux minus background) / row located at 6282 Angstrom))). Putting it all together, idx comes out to 1.55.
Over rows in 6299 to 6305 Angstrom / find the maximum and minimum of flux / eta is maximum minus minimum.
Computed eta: 1.5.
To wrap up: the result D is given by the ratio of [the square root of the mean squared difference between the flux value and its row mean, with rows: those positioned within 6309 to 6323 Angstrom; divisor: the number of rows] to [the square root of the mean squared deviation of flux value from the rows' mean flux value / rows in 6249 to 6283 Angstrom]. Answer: 1.16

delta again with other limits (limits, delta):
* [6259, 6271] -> 17.4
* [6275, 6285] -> 18.7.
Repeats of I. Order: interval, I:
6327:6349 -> 17.9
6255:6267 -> 17.8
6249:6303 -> 18.1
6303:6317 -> 17.5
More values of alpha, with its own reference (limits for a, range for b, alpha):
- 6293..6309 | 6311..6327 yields 6312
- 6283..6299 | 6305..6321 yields 6301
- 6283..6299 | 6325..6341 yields 6313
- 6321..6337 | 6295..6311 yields 6320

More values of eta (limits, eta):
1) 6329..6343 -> 4.9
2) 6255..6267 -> 2.0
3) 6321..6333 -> 3.6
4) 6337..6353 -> 4.2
